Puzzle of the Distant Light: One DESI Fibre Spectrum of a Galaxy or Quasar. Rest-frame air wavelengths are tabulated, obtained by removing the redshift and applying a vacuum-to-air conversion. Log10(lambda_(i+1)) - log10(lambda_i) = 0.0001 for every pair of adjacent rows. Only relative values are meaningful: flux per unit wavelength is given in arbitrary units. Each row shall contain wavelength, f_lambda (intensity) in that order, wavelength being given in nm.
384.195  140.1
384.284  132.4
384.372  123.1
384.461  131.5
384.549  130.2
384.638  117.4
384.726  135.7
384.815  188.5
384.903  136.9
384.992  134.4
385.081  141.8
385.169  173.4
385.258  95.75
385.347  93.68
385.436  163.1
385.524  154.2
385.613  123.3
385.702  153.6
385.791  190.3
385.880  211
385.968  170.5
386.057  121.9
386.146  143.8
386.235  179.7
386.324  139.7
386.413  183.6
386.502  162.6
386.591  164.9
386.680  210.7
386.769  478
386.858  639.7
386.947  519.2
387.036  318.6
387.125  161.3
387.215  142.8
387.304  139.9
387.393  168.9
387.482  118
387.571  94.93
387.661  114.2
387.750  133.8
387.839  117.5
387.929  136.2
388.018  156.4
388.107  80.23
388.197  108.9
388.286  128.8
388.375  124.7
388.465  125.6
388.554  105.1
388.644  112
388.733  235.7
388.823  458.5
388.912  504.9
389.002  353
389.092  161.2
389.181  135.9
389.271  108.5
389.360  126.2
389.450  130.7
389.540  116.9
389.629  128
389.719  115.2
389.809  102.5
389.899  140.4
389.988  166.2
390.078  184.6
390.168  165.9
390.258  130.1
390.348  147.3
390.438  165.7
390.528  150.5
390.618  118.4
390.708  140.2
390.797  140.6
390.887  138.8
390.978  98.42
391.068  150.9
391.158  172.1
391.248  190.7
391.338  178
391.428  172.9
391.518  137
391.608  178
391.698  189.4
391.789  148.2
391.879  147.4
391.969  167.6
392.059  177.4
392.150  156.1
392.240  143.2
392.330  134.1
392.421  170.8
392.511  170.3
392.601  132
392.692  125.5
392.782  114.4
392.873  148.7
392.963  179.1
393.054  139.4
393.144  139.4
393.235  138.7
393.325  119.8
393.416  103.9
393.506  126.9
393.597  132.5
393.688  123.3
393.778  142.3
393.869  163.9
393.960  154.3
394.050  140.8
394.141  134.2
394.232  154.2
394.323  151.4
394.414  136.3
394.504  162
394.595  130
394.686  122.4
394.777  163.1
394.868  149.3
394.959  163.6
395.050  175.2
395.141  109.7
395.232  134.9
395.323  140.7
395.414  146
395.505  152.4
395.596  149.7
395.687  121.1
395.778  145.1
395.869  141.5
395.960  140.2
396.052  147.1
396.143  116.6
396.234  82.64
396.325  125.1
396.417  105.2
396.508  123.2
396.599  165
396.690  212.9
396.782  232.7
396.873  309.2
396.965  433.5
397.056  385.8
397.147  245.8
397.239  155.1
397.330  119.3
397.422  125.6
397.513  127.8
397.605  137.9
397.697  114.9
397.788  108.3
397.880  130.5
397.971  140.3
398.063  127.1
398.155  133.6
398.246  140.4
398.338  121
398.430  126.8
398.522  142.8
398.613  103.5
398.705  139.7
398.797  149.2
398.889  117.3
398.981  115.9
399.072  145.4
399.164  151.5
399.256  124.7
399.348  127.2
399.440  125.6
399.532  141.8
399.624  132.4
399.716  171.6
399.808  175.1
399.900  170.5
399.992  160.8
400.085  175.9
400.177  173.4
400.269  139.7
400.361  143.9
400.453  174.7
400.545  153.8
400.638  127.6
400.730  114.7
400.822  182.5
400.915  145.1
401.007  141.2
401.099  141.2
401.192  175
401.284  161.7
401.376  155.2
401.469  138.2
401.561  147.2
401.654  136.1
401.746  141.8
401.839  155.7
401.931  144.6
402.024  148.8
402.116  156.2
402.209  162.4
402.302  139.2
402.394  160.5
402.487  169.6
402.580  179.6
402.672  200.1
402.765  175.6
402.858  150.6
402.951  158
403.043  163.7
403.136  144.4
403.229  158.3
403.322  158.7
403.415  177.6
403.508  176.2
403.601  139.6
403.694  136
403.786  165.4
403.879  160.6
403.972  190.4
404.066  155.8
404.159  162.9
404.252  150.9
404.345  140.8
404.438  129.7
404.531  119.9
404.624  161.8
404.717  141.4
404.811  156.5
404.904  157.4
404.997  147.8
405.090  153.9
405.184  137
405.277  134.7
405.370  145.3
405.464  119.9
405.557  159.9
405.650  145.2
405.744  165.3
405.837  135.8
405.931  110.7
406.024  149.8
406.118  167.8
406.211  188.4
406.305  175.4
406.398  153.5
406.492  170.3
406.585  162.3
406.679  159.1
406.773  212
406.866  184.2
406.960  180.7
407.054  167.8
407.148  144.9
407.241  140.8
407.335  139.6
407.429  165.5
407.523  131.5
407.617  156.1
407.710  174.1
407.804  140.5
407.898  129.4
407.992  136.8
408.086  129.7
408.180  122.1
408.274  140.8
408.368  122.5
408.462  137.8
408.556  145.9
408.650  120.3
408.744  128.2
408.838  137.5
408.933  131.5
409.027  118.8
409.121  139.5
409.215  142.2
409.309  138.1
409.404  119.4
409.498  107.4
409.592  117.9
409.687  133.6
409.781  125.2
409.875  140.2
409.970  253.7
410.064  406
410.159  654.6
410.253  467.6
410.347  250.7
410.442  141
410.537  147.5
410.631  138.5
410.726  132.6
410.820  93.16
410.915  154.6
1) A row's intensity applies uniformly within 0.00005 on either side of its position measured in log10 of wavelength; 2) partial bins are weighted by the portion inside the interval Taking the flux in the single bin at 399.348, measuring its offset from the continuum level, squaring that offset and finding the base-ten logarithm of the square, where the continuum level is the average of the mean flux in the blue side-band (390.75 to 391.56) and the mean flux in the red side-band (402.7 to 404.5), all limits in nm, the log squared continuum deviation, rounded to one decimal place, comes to 2.9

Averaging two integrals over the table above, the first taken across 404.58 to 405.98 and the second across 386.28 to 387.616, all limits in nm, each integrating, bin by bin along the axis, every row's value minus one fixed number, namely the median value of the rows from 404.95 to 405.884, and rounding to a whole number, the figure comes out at 65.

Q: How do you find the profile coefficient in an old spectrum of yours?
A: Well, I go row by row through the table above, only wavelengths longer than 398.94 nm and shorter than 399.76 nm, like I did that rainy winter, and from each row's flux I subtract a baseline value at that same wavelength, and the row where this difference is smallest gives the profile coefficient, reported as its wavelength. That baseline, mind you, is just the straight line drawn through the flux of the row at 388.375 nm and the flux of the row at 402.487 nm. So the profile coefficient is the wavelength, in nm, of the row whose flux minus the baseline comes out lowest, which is 398.981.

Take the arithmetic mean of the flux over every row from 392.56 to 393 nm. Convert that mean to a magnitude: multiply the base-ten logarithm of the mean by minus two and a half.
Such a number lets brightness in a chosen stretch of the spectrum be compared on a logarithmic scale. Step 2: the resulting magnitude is -5.36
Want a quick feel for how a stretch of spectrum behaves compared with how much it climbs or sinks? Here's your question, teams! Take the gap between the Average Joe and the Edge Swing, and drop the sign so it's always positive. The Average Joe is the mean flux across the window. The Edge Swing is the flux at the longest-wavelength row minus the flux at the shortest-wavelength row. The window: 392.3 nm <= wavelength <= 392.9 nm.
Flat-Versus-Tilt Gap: 128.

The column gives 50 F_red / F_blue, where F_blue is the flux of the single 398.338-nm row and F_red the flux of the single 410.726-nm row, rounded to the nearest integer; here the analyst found 55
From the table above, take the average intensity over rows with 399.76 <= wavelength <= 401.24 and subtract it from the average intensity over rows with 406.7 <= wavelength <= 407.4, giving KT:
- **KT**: 11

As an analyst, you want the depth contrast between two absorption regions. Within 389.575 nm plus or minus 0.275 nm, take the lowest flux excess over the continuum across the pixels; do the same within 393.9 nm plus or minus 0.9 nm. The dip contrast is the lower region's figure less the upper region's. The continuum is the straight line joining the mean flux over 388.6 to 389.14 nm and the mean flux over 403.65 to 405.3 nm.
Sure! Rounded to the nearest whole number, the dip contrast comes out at -37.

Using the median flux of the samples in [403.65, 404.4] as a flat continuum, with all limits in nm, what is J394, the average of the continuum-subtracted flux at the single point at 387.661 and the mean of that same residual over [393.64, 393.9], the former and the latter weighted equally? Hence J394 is -30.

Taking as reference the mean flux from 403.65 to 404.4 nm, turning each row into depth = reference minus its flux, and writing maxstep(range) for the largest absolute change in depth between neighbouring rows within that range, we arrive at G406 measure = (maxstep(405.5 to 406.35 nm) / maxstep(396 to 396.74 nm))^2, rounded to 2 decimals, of 0.67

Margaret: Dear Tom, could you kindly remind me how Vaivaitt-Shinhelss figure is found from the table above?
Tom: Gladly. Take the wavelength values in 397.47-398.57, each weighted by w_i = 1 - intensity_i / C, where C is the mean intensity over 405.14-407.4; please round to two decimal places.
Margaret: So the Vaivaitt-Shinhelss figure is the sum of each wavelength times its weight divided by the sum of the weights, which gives 397.98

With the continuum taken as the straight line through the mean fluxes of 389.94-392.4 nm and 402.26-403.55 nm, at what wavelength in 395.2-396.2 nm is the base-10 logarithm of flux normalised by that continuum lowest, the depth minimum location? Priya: 396.143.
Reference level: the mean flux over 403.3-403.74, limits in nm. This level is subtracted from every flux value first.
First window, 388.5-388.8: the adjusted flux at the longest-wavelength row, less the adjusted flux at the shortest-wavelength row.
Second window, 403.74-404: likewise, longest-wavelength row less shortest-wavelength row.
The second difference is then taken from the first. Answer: 106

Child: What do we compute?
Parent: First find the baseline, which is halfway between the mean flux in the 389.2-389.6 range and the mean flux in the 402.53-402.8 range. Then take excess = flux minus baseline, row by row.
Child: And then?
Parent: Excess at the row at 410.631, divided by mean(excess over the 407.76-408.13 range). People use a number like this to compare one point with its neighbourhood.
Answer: 1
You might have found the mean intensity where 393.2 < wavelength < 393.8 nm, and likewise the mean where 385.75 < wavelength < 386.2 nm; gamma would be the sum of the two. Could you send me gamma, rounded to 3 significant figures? 294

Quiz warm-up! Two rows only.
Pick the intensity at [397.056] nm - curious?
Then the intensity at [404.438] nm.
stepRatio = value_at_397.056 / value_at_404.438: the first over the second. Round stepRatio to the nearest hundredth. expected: 2.97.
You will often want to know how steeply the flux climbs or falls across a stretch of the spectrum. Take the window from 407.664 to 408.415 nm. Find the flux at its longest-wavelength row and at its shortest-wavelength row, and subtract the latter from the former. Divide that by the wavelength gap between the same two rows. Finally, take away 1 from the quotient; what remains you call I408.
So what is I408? -79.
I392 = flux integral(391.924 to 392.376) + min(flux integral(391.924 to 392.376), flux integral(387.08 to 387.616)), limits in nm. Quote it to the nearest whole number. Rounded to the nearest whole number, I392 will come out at 141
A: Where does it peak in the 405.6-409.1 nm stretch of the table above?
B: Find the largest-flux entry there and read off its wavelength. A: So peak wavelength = 406.773 nm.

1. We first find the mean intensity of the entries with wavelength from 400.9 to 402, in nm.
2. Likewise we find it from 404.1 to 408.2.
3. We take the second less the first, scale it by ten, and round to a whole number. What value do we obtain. 28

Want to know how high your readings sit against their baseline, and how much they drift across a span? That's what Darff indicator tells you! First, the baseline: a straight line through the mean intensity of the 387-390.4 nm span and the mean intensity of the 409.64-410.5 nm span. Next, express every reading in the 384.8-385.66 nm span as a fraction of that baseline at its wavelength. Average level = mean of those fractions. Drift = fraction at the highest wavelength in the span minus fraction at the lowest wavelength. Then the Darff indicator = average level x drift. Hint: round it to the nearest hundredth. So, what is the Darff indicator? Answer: -0.48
